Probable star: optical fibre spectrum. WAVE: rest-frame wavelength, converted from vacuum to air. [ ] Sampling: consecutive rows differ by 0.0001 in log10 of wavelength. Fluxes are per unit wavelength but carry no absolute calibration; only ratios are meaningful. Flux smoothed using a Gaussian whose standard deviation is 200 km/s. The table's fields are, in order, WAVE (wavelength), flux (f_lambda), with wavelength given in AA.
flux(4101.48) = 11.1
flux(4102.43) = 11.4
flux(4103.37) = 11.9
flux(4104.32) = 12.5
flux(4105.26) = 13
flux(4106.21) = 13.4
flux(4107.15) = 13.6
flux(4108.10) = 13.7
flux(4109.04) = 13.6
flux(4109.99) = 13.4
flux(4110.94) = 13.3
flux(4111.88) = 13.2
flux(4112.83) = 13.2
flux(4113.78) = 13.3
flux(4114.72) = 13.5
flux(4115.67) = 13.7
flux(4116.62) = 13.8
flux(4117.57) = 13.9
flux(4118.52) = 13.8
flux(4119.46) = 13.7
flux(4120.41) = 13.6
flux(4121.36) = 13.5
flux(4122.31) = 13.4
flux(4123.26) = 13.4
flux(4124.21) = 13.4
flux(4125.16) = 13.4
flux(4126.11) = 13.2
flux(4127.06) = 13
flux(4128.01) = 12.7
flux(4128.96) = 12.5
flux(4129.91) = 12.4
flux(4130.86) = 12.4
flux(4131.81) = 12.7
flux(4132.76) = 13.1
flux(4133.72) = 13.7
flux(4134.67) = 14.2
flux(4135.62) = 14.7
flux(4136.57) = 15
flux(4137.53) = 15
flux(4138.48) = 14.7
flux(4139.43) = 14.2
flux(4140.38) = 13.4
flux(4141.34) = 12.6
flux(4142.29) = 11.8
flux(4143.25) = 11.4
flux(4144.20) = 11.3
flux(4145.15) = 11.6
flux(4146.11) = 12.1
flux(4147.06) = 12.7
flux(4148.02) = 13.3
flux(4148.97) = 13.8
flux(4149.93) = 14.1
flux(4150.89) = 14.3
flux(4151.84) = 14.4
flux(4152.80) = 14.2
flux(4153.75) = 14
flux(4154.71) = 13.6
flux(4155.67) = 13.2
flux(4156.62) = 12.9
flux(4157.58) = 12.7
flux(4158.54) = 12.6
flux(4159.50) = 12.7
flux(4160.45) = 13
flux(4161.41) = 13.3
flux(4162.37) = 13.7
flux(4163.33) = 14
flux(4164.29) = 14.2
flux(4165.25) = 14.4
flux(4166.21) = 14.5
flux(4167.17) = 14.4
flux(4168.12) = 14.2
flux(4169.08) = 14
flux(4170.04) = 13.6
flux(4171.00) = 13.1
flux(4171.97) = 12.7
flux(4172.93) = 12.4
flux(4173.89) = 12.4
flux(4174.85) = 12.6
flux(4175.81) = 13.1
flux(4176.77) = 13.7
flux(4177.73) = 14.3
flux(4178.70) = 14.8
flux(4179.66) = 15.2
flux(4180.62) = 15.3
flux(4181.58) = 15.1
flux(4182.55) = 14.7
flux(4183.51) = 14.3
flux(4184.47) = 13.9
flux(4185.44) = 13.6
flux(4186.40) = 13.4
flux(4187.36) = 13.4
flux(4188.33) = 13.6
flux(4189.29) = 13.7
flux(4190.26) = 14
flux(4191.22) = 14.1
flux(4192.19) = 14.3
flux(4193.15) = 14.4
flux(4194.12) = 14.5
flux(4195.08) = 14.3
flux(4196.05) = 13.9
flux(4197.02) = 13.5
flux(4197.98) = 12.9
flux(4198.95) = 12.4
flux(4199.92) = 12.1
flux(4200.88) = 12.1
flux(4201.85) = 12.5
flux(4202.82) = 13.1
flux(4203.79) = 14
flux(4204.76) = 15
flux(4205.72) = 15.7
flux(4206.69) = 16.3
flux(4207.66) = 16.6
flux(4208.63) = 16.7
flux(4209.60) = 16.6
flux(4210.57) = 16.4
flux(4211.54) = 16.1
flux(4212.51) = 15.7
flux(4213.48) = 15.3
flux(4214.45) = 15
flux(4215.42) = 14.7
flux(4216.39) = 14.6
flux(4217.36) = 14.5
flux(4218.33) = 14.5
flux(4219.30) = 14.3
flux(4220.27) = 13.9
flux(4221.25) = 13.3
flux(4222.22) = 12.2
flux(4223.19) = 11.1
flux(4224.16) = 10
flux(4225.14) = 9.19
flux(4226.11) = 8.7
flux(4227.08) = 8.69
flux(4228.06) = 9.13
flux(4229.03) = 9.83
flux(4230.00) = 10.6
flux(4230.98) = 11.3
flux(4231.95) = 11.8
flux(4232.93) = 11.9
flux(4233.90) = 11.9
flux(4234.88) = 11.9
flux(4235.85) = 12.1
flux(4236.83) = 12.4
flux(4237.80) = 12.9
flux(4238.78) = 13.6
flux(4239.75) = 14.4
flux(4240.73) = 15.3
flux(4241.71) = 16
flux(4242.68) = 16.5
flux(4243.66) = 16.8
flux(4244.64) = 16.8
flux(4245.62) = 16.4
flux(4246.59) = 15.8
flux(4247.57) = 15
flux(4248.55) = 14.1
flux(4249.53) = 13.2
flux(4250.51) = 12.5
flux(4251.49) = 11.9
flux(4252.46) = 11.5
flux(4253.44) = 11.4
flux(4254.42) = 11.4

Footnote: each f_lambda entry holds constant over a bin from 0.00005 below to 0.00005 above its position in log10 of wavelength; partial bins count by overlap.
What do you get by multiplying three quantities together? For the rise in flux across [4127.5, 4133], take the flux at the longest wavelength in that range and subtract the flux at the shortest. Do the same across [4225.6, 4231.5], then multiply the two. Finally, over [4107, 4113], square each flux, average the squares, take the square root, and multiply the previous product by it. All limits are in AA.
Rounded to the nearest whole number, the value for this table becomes 14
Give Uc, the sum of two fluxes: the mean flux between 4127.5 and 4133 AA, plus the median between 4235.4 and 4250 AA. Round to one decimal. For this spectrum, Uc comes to 27.6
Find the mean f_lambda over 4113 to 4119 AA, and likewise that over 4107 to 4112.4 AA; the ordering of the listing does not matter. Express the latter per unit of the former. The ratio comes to 0.99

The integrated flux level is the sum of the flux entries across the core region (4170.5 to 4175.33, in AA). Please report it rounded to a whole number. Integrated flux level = 63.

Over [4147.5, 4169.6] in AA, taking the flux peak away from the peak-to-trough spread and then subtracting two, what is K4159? -14.6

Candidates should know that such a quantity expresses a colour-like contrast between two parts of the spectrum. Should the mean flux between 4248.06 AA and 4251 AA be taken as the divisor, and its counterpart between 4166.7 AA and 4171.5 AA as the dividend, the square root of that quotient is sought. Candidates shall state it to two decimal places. 1.02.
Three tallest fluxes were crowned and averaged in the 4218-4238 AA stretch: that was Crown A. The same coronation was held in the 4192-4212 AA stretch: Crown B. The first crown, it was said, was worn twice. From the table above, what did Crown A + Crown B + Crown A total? 45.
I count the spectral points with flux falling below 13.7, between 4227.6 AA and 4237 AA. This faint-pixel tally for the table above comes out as 10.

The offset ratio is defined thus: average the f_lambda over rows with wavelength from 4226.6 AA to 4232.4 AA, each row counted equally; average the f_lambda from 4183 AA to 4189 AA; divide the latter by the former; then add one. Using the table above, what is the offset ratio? 2.34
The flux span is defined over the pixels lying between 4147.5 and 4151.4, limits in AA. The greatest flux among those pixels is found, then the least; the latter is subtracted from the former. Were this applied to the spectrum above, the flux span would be 1.00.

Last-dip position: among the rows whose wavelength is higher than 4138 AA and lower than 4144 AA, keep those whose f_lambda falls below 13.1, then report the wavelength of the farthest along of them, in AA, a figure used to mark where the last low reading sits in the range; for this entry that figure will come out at 4143.25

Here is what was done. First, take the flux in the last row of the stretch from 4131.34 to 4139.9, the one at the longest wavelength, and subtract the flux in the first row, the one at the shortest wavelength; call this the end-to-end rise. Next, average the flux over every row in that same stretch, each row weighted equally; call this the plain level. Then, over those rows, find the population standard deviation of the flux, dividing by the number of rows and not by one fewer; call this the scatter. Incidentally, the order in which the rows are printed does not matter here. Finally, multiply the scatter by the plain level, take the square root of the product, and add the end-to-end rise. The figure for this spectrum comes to 4.8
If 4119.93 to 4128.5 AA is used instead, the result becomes 1.0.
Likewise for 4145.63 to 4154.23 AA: 5.1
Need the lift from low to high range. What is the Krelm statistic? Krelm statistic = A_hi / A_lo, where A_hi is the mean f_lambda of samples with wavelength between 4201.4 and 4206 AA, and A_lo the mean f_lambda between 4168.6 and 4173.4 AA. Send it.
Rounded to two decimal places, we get 1.07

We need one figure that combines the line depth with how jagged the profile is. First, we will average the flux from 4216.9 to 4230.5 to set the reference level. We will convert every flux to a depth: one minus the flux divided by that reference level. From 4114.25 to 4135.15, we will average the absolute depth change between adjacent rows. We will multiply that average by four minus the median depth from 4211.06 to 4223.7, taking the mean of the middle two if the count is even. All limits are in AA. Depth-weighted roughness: 0.066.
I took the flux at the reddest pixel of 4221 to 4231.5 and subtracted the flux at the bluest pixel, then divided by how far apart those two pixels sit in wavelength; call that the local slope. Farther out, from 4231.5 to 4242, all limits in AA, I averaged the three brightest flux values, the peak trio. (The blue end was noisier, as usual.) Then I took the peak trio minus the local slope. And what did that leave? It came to 15.4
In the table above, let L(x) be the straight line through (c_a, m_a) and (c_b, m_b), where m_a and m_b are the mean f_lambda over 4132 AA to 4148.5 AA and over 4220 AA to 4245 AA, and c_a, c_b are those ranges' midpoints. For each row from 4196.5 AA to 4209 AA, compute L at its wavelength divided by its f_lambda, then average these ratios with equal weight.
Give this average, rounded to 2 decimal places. 0.91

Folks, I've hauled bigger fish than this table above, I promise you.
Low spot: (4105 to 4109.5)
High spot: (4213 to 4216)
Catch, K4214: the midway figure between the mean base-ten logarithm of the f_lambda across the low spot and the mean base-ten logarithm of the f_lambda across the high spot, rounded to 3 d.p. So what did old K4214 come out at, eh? 1.153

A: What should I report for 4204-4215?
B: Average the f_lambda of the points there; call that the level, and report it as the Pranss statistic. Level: 15.9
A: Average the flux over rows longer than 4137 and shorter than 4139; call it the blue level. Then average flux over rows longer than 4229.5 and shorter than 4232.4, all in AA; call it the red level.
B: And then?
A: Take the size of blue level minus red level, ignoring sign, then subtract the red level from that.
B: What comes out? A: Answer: -7.6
